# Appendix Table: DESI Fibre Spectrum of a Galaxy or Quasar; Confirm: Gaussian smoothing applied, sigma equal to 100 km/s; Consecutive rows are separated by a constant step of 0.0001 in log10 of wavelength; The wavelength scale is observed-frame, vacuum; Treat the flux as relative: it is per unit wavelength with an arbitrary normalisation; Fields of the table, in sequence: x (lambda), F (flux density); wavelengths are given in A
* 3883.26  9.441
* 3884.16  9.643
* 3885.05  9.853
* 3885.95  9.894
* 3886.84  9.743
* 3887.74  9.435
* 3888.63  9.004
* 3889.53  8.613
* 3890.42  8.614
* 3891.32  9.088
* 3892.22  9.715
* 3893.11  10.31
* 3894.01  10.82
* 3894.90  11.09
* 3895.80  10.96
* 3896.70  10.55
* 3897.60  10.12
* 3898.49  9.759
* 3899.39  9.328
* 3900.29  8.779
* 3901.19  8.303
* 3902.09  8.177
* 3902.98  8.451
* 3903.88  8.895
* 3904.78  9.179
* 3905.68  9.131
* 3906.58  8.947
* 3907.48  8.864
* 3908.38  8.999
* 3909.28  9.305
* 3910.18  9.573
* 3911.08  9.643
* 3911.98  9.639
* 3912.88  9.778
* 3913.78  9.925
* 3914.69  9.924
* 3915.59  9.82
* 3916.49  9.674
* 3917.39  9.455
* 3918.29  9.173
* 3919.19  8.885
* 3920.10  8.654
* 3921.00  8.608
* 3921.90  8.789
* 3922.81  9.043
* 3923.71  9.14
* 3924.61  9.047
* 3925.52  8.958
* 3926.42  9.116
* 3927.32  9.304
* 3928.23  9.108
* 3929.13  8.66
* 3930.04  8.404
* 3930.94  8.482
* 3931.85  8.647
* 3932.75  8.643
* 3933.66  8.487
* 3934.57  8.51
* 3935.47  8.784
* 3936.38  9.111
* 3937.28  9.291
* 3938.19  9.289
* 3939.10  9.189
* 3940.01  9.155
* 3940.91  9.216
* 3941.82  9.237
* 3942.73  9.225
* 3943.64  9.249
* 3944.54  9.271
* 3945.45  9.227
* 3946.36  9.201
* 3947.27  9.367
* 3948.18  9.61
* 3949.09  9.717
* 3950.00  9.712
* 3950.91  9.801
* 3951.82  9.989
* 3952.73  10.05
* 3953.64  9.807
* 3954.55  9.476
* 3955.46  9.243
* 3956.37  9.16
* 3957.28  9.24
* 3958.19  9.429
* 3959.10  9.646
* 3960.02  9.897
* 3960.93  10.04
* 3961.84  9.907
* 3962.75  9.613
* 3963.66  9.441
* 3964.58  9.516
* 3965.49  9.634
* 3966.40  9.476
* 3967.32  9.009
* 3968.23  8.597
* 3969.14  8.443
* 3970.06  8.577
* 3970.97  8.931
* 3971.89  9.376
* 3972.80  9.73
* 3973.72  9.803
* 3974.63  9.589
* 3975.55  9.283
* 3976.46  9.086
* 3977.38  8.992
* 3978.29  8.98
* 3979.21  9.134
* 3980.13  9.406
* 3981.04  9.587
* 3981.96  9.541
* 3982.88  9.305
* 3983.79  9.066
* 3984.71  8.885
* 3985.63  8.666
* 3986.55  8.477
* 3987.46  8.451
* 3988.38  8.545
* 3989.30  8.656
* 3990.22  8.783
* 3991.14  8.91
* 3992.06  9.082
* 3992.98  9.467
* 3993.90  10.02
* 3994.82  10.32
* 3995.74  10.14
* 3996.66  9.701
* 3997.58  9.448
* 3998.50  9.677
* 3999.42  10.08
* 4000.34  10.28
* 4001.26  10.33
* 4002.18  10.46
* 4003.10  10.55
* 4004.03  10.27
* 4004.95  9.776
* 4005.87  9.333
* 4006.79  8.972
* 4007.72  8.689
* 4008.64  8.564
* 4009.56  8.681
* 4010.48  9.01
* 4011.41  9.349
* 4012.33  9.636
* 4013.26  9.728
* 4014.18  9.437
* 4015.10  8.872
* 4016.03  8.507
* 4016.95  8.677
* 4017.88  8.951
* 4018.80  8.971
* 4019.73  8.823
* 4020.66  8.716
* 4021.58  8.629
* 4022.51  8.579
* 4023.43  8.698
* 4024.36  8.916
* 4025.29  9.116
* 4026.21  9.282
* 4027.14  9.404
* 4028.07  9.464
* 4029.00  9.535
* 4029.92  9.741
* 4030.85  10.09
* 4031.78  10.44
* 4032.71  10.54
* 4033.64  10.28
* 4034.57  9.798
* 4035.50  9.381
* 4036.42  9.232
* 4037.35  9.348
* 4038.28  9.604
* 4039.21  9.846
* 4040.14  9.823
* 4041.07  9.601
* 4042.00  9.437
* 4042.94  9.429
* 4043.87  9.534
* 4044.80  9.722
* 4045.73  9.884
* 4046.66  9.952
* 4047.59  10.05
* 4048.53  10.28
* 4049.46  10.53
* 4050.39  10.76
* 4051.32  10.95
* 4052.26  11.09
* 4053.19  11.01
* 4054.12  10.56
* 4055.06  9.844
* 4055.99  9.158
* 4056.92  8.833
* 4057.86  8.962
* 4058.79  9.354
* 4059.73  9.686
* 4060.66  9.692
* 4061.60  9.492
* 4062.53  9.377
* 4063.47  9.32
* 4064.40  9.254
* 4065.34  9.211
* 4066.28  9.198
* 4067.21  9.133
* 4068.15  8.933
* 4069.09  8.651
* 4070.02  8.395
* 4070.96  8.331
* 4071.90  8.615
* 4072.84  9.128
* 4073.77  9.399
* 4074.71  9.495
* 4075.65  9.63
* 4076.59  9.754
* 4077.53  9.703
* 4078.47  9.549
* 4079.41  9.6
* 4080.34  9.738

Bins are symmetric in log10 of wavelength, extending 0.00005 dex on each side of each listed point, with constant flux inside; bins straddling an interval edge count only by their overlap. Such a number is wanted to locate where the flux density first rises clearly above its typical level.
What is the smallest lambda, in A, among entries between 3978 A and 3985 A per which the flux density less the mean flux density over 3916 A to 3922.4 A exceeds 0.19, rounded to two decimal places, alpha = 3980.13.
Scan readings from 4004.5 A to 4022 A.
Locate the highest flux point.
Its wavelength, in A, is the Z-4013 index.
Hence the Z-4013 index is 4004.95 A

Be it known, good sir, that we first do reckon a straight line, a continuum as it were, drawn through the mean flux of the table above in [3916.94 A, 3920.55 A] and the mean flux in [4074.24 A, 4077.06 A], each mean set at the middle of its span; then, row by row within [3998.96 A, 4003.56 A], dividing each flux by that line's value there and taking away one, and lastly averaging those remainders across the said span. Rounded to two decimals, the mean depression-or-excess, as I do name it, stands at 0.11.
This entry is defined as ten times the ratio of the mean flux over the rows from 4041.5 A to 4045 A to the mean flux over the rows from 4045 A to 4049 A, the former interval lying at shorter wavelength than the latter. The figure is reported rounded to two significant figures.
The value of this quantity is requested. 9.5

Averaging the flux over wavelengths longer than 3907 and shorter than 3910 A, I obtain 9.1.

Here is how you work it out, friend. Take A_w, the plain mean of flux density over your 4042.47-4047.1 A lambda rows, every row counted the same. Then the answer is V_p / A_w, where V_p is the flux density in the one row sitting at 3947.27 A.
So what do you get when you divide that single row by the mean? 0.97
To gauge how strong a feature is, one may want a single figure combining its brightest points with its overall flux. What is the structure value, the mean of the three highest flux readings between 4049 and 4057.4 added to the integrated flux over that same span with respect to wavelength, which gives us 97.6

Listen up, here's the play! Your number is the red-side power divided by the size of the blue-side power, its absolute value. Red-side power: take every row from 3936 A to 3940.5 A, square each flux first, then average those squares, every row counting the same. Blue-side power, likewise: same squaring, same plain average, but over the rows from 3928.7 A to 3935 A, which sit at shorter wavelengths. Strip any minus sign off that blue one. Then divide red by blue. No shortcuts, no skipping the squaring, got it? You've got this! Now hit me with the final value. 1.16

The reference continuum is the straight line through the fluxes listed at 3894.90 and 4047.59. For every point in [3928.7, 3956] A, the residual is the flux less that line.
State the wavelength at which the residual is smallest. 3930.04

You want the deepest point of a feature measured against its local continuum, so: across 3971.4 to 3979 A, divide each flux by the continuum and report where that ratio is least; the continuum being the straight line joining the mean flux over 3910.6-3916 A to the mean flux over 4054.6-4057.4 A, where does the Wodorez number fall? 3978.29 A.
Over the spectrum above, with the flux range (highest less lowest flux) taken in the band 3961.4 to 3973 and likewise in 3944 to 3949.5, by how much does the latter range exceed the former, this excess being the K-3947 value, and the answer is -0.9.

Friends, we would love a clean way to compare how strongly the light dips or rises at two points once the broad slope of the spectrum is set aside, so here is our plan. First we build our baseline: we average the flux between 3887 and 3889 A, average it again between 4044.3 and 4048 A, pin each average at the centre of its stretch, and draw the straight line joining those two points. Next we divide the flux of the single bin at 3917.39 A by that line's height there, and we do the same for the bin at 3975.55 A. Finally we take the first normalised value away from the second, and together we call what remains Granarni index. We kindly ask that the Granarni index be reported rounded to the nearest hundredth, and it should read -0.04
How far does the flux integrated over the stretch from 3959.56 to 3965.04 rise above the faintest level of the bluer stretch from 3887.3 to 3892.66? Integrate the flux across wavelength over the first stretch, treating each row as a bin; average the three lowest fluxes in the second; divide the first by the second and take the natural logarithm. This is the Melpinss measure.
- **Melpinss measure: 1.81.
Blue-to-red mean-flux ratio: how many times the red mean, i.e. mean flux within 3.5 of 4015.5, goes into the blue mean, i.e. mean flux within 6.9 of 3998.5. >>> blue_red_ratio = 1.10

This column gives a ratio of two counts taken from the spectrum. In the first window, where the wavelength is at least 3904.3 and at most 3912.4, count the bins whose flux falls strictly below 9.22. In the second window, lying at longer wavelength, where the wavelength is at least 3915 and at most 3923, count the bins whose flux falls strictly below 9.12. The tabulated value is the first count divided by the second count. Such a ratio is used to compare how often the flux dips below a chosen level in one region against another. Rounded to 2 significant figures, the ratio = 1.0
